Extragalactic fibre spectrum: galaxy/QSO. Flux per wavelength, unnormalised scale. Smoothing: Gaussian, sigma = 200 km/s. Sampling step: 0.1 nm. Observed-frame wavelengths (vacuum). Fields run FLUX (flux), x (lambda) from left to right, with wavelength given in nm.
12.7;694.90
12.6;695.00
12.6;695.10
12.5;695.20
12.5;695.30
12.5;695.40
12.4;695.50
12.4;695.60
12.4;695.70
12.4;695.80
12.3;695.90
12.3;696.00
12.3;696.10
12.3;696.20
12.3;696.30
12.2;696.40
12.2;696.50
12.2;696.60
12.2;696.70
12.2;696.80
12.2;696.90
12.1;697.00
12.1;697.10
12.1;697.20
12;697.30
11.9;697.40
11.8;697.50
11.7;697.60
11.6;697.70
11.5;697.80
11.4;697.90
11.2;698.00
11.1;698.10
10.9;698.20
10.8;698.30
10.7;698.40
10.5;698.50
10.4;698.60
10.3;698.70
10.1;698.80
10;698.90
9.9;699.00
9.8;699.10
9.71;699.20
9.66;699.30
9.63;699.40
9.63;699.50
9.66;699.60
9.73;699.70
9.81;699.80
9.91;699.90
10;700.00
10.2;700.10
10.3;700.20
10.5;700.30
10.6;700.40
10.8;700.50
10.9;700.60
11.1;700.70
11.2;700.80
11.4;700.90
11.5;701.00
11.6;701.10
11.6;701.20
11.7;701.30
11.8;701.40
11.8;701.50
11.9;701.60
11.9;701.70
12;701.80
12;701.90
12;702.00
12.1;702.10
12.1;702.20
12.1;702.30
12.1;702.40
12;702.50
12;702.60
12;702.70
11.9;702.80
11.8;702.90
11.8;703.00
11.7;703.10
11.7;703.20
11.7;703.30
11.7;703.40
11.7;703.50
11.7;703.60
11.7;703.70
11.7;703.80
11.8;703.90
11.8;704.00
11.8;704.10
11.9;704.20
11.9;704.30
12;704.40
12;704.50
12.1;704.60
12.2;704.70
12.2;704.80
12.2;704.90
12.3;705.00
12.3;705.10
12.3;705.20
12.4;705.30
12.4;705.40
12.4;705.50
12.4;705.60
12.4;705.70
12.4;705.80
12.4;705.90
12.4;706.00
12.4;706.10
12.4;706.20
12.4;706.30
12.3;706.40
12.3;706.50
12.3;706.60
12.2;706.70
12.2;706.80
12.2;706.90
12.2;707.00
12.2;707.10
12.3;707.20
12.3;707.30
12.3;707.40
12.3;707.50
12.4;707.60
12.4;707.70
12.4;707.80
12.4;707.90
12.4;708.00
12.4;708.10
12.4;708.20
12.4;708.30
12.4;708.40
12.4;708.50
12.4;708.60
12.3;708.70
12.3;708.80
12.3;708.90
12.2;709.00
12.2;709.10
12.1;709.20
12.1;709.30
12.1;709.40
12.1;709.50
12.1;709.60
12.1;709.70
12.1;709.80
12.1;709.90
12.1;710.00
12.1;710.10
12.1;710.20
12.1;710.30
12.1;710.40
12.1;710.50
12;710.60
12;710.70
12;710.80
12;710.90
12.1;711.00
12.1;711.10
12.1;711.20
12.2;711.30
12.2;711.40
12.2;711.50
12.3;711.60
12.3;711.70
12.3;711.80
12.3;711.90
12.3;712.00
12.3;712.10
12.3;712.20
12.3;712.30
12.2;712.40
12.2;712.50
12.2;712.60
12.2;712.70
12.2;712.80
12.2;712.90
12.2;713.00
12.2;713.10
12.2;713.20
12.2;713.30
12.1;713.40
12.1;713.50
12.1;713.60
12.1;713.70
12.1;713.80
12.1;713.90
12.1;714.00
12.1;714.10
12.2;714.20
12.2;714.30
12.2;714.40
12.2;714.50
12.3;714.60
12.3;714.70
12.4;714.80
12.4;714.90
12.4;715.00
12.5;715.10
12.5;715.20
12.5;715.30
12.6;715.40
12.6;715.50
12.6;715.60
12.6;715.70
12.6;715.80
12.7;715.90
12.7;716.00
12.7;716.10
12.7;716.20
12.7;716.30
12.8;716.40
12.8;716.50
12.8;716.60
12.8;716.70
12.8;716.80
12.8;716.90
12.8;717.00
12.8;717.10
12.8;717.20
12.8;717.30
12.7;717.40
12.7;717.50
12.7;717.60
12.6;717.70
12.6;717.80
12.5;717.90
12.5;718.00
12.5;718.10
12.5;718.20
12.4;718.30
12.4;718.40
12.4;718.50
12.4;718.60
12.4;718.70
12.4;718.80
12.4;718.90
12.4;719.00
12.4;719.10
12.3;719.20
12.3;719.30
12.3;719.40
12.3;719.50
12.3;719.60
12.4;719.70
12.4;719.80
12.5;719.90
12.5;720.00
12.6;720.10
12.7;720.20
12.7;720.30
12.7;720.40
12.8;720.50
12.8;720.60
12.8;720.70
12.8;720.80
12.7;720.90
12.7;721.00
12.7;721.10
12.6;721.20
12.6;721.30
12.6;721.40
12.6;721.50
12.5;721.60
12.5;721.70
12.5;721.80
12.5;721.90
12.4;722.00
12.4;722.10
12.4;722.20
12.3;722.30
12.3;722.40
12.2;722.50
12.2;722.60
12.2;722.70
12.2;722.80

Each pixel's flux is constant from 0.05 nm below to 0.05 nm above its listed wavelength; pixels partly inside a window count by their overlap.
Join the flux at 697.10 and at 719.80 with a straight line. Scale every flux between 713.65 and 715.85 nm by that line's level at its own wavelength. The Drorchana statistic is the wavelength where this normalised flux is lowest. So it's 714.10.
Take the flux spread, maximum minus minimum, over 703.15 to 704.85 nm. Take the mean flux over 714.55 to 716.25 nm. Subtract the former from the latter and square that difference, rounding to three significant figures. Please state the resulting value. 145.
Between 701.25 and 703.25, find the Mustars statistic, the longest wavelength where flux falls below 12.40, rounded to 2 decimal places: 703.20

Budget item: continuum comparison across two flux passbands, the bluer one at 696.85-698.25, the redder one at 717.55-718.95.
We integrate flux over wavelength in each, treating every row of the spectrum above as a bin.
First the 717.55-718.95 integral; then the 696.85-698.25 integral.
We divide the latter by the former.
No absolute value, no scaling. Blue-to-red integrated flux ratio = 0.936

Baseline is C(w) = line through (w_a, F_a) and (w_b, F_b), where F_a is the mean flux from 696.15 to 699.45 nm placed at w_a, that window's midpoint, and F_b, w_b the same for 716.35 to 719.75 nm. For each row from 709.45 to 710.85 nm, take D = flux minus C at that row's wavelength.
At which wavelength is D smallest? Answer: 710.80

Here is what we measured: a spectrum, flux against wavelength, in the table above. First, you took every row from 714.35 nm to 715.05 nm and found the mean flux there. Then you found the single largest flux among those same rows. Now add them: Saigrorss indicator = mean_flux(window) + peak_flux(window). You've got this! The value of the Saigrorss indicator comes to 24.7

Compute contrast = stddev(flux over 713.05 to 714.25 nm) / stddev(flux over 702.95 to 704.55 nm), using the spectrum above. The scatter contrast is 0.45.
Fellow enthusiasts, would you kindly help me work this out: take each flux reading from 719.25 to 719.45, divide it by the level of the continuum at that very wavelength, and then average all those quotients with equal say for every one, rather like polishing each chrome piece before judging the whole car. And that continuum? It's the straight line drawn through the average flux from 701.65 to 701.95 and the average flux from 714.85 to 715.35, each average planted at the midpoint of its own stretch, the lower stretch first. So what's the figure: 0.97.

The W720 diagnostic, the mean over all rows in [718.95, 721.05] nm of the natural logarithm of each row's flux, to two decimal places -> 2.53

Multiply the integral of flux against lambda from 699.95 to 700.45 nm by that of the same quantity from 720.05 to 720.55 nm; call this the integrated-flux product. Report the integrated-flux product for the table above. 33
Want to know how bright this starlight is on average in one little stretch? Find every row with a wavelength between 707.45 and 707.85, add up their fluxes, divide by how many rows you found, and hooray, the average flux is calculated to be 12.4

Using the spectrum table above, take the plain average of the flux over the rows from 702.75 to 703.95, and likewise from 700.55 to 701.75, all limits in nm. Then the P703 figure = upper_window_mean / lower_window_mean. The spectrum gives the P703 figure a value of 1.02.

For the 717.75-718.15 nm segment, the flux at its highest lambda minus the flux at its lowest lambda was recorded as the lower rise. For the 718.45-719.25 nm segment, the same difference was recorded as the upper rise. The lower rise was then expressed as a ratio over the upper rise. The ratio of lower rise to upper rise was 1.0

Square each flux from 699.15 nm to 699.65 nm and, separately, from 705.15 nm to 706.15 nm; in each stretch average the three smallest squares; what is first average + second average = 246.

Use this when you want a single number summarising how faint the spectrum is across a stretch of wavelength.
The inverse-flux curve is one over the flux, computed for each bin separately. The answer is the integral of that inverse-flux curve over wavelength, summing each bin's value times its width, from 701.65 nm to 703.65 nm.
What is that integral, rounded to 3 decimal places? 0.168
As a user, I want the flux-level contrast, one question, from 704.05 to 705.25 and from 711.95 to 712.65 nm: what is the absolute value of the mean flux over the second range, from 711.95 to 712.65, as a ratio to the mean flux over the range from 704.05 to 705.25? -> 1.01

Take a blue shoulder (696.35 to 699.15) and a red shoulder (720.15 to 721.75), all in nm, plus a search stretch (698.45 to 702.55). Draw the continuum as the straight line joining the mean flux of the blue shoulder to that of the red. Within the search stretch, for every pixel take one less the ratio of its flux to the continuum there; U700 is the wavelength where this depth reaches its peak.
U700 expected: 699.50 nm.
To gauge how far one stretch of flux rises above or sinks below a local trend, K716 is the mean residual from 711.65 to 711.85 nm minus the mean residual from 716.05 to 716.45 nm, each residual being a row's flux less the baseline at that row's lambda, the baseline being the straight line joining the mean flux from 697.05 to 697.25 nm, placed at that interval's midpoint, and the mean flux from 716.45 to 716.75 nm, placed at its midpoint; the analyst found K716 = -0.26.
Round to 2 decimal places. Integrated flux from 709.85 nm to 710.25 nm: 4.84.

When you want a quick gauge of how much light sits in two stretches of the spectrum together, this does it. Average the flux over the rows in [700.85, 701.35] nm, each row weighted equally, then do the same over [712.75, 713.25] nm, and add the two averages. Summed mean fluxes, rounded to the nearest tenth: 23.8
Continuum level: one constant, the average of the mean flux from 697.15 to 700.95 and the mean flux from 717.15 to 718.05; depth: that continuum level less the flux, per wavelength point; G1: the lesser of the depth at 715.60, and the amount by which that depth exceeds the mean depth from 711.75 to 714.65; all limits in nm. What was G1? -0.95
